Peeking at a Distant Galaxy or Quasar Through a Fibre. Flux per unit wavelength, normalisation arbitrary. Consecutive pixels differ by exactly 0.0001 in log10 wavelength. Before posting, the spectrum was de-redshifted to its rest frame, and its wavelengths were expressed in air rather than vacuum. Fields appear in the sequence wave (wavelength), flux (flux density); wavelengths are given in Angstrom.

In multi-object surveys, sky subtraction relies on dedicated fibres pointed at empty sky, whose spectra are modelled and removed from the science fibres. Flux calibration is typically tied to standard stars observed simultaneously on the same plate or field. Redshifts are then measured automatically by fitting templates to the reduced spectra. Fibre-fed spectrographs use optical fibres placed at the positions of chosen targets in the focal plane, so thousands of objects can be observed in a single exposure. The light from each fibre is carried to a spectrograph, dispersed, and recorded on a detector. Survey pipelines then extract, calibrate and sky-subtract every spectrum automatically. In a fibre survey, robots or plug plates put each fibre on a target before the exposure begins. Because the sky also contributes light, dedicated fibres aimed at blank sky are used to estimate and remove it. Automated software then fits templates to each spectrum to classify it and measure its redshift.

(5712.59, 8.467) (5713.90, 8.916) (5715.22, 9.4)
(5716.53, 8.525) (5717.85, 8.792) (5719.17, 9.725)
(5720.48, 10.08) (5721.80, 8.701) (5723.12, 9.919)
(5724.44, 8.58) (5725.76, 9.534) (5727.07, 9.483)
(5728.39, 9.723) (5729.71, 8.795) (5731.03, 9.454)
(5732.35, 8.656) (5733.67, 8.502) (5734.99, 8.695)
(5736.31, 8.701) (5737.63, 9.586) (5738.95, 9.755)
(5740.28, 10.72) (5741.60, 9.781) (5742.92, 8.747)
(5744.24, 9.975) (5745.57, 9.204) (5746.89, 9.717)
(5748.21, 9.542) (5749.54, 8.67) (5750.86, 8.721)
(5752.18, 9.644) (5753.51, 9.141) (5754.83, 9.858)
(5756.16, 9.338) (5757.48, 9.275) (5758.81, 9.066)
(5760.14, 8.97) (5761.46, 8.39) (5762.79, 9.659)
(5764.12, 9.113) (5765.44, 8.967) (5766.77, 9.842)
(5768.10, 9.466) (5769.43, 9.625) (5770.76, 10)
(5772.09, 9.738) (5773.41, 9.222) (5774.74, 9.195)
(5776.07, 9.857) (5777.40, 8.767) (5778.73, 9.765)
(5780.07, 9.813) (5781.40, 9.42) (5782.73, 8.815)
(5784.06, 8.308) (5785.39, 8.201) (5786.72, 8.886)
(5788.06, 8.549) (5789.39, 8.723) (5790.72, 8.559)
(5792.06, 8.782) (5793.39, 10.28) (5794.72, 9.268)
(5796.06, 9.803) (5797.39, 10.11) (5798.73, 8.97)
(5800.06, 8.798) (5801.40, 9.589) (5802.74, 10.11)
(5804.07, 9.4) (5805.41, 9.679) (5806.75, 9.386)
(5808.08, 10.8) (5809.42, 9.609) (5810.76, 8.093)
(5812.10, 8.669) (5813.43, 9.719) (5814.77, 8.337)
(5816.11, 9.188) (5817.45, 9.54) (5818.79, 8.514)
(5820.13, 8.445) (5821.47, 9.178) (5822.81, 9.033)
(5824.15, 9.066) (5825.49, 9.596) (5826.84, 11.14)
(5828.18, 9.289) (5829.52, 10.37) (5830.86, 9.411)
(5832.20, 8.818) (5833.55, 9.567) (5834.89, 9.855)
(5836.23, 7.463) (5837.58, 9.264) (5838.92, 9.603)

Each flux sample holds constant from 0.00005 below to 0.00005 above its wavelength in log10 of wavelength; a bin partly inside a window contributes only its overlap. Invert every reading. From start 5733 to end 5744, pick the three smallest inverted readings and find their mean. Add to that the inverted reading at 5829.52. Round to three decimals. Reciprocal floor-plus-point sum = 0.196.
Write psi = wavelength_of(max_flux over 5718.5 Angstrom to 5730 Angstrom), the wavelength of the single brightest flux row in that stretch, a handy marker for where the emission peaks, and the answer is 5720.48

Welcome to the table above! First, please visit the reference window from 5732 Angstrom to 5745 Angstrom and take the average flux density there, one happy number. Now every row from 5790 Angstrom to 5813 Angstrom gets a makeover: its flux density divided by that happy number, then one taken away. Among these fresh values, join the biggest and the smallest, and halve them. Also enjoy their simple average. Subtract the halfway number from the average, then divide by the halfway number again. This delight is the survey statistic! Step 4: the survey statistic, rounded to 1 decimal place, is -0.3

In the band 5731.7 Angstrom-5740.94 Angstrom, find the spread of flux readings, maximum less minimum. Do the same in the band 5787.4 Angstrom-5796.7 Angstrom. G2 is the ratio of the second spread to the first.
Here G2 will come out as 0.8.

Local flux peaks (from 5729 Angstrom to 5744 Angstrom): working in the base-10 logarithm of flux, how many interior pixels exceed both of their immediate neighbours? 2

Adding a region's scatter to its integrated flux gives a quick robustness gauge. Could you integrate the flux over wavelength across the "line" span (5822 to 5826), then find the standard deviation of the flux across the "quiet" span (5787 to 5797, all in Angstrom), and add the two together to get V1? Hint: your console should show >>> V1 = 38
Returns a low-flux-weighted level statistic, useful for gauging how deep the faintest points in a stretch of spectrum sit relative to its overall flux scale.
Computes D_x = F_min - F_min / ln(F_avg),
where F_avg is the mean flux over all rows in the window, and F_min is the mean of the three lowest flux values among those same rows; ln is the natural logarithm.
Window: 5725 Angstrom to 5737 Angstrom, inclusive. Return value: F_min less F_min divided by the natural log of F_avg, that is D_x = 4.71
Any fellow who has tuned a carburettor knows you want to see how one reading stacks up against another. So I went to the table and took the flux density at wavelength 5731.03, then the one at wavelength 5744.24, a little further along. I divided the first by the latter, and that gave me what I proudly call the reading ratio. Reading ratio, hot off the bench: 0.95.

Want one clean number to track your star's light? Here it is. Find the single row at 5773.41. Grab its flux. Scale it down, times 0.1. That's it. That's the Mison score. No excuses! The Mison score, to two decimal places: 0.92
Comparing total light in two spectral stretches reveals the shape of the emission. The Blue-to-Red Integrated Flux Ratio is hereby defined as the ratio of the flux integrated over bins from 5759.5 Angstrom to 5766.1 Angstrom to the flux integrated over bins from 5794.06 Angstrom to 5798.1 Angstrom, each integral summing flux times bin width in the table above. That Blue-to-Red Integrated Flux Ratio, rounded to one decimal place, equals 1.5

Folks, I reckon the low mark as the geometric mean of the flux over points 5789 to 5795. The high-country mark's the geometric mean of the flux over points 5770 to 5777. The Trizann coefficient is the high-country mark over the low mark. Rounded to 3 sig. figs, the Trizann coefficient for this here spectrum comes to 1.05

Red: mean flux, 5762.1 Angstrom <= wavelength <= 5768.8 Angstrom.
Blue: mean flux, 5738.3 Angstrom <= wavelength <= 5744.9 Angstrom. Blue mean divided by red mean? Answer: 1.04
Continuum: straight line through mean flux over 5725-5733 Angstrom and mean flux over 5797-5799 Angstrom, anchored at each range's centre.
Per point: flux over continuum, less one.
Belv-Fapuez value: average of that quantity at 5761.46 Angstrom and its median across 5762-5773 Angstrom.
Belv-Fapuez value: -0.04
